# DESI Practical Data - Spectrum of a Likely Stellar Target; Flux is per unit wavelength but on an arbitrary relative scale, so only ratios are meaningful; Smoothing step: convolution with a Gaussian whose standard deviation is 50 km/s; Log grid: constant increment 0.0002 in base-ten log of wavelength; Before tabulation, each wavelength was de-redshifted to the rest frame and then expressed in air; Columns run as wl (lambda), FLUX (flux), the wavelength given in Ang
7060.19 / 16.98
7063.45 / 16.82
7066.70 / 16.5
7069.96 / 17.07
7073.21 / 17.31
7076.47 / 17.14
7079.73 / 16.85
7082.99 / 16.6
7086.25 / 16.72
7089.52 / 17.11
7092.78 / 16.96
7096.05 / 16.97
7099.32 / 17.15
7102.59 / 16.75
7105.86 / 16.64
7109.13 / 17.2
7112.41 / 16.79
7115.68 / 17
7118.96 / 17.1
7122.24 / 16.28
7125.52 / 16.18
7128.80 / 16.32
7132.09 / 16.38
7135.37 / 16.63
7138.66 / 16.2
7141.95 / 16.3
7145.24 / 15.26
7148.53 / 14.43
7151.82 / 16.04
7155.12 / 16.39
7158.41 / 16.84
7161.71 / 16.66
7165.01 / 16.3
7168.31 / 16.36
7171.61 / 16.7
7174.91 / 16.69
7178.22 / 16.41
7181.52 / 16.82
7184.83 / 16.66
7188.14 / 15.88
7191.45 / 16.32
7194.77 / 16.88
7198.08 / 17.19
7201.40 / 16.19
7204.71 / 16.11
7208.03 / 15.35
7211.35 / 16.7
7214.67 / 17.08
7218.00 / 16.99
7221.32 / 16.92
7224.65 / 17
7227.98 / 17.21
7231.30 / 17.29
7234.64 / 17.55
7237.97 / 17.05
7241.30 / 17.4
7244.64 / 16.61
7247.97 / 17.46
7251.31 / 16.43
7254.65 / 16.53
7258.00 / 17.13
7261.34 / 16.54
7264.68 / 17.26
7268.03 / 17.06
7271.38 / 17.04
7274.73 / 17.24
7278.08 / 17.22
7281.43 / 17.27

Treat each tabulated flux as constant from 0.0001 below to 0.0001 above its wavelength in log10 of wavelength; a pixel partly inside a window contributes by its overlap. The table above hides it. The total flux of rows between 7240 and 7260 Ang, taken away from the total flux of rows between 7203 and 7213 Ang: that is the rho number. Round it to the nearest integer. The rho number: -53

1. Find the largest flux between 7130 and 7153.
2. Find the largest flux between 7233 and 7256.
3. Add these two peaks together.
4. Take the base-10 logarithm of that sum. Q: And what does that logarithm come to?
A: 1.53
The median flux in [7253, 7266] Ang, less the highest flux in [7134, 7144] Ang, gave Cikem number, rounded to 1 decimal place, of 0.2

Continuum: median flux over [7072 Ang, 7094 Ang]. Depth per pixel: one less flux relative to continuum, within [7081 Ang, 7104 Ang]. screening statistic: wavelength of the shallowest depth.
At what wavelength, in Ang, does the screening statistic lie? 7099.32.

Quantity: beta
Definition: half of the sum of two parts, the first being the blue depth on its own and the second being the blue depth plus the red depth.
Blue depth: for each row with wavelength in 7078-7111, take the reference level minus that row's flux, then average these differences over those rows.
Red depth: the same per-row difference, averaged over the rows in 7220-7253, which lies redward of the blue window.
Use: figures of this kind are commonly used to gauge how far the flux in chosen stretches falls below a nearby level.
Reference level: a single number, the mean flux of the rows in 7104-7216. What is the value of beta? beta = -0.81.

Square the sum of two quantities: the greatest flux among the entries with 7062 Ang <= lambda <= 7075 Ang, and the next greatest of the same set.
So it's 1182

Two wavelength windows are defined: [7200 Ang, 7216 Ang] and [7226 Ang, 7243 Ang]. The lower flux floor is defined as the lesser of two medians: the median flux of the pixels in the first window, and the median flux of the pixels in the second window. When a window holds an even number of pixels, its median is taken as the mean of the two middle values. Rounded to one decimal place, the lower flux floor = 16.2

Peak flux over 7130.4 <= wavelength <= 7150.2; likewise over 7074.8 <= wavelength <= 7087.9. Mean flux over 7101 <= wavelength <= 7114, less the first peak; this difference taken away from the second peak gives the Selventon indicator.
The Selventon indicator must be 16.9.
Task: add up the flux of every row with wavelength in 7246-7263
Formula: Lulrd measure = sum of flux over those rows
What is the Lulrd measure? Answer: 84.1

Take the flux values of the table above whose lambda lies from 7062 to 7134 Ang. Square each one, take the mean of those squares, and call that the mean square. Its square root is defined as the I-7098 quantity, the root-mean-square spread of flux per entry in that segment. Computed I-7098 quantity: 16.8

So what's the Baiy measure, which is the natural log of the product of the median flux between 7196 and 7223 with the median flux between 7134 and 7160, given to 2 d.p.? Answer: 5.61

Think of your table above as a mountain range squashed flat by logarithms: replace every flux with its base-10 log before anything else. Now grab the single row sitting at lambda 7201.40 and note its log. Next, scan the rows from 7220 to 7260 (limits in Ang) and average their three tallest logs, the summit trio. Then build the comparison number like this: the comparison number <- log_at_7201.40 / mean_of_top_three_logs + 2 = 2.97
